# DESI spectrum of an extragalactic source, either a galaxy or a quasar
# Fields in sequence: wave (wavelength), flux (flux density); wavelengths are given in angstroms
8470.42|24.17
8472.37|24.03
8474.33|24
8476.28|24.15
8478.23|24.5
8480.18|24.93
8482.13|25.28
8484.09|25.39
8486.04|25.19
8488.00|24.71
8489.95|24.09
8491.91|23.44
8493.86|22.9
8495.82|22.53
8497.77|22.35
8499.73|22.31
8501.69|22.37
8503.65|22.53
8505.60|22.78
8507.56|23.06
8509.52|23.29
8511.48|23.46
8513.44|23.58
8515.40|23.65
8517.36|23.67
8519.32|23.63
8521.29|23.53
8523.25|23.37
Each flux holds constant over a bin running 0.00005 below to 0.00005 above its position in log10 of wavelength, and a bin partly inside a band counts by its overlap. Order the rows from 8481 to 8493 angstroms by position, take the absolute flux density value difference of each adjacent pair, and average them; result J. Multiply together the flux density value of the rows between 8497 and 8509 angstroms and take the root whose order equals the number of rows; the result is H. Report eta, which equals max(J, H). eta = 22.6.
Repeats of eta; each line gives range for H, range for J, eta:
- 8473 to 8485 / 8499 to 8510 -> 24.7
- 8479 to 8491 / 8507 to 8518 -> 24.9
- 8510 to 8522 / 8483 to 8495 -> 23.6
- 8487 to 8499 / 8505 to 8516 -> 23.3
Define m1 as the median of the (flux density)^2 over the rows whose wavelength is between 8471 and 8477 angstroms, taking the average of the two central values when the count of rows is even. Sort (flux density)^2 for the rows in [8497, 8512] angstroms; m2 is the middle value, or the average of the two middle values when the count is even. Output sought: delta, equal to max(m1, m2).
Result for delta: 577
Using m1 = 577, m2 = 513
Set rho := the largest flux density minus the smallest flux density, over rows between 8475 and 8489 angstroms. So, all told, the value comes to 1.2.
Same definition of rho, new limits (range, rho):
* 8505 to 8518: 0.9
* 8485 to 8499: 2.8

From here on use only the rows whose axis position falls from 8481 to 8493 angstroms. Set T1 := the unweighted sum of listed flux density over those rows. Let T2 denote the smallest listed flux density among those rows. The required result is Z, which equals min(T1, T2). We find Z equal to 23.4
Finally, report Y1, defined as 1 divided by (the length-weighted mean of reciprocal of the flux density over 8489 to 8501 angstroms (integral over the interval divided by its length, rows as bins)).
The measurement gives 22.9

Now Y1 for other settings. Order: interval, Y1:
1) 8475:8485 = 24.8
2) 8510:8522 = 23.6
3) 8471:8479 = 24.2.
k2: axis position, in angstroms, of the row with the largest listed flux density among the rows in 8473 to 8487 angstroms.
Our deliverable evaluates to 8484.09 angstroms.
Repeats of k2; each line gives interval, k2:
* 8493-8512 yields 8511.48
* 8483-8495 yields 8484.09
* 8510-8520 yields 8517.36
